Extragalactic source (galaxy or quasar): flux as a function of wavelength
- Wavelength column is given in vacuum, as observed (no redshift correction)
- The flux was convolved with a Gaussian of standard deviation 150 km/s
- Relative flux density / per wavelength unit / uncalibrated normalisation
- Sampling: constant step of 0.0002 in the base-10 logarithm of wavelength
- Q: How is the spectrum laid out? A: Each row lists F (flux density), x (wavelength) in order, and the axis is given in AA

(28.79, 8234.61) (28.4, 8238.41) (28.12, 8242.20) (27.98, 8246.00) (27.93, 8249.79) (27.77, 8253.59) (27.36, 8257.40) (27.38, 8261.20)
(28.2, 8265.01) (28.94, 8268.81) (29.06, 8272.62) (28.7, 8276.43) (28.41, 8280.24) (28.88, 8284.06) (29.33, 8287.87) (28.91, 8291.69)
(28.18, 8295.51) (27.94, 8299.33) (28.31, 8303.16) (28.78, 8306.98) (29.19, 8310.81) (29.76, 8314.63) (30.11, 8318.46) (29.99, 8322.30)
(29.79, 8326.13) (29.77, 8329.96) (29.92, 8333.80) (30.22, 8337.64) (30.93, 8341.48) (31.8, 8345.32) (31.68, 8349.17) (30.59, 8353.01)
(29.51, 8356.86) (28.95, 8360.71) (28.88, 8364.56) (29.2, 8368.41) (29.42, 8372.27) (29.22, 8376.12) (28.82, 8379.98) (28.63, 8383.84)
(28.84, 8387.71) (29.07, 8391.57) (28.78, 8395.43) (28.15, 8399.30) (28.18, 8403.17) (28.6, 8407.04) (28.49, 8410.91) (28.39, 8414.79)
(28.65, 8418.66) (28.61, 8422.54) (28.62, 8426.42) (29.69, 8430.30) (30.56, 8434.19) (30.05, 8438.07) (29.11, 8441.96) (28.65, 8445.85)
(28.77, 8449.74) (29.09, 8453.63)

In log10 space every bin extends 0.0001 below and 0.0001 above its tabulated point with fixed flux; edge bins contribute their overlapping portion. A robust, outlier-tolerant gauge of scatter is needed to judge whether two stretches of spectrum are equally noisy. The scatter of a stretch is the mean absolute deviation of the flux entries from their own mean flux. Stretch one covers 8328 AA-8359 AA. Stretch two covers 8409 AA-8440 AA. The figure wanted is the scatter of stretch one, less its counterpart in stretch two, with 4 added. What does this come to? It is 3.97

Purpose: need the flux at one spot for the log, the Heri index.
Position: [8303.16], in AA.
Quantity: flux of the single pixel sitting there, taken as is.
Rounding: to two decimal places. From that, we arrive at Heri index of 28.31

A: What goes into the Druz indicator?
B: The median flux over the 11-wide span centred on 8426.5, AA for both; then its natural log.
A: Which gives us 3.354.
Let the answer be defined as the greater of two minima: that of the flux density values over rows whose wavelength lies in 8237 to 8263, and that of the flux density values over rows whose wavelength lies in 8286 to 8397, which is 27.9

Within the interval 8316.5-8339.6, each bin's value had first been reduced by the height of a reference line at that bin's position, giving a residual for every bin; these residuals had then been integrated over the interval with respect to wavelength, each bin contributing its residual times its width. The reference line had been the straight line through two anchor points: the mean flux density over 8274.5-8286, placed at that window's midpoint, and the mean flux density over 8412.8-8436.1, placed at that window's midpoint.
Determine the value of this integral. 26.8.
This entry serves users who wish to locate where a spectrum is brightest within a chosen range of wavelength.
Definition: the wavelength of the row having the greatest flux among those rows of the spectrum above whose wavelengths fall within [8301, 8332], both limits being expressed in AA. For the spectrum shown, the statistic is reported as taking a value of 8318.46 AA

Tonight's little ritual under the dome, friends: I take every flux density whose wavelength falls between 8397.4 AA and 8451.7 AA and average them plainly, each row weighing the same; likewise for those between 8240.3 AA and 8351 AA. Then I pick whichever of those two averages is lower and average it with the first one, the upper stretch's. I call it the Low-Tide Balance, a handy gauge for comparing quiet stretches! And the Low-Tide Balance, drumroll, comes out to 28.9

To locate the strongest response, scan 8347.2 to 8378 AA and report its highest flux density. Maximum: 31.68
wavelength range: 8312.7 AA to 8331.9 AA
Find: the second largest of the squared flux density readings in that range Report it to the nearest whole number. 899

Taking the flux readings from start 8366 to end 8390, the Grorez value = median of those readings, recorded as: 29.0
